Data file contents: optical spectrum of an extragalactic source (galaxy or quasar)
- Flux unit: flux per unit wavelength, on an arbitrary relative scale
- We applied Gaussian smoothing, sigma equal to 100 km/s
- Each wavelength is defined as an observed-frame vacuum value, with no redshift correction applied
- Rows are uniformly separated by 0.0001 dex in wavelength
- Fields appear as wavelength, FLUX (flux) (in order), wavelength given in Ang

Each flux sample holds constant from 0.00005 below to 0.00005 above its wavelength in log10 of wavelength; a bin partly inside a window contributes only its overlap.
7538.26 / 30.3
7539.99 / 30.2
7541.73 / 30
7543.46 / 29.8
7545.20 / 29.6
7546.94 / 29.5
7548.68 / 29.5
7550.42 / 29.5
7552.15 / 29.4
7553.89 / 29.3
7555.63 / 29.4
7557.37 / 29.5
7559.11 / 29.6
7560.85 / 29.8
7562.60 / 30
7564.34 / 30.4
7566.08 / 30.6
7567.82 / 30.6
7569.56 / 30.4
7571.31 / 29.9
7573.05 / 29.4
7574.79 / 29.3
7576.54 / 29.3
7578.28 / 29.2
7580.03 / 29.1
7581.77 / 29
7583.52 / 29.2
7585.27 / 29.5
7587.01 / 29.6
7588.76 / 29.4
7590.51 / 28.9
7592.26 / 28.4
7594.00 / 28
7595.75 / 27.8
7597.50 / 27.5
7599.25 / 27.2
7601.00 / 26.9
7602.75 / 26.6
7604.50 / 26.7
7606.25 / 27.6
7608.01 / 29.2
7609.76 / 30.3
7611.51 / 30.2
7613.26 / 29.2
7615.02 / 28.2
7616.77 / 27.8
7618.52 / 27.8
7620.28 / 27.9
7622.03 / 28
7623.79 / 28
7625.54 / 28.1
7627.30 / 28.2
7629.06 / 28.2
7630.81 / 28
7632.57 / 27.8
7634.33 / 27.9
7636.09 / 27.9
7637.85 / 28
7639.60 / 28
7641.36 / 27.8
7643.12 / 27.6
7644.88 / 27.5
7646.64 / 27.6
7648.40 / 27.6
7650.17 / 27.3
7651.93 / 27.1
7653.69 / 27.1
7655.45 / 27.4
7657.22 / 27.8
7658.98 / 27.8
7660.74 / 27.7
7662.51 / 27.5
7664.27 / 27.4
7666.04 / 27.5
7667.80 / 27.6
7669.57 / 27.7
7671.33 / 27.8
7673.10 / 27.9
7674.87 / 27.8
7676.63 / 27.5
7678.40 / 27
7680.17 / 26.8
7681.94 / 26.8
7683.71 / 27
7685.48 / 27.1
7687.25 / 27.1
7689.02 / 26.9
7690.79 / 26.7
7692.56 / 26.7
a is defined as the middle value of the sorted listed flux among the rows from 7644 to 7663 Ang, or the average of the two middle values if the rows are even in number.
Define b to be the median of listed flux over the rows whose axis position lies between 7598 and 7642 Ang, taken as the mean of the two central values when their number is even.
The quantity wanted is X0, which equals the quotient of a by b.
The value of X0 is 0.98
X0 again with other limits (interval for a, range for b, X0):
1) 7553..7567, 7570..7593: 1.01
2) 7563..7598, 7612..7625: 1.05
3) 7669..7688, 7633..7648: 0.97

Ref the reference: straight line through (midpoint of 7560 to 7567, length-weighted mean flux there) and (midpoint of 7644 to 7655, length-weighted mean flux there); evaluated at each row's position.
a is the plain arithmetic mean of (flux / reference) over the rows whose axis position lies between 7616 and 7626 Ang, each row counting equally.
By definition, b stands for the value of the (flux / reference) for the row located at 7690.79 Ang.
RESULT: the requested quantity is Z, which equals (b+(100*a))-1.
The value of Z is 98.7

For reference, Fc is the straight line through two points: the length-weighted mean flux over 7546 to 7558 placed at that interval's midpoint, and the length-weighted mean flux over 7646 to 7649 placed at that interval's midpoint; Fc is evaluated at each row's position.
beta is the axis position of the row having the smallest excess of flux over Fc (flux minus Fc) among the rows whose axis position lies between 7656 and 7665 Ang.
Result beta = 7664.27 Ang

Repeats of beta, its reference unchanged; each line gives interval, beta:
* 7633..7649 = 7644.88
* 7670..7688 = 7680.17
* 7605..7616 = 7606.25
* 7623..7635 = 7632.57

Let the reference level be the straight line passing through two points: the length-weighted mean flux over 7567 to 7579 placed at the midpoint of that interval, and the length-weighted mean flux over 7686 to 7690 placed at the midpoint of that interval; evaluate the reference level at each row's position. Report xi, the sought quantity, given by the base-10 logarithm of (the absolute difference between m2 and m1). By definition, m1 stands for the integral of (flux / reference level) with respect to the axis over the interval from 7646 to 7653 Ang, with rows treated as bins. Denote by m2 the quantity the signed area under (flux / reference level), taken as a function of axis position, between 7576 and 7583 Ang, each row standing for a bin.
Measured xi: -1.4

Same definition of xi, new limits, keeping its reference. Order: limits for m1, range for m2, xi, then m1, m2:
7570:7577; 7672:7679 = -0.9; 6.95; 7.07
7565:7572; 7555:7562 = -0.6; 7.13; 6.88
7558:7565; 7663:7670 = -1.5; 6.97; 7.01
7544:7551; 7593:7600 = -0.8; 6.81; 6.64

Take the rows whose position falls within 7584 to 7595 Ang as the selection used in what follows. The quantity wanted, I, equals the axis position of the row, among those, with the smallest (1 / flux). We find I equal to 7587.01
